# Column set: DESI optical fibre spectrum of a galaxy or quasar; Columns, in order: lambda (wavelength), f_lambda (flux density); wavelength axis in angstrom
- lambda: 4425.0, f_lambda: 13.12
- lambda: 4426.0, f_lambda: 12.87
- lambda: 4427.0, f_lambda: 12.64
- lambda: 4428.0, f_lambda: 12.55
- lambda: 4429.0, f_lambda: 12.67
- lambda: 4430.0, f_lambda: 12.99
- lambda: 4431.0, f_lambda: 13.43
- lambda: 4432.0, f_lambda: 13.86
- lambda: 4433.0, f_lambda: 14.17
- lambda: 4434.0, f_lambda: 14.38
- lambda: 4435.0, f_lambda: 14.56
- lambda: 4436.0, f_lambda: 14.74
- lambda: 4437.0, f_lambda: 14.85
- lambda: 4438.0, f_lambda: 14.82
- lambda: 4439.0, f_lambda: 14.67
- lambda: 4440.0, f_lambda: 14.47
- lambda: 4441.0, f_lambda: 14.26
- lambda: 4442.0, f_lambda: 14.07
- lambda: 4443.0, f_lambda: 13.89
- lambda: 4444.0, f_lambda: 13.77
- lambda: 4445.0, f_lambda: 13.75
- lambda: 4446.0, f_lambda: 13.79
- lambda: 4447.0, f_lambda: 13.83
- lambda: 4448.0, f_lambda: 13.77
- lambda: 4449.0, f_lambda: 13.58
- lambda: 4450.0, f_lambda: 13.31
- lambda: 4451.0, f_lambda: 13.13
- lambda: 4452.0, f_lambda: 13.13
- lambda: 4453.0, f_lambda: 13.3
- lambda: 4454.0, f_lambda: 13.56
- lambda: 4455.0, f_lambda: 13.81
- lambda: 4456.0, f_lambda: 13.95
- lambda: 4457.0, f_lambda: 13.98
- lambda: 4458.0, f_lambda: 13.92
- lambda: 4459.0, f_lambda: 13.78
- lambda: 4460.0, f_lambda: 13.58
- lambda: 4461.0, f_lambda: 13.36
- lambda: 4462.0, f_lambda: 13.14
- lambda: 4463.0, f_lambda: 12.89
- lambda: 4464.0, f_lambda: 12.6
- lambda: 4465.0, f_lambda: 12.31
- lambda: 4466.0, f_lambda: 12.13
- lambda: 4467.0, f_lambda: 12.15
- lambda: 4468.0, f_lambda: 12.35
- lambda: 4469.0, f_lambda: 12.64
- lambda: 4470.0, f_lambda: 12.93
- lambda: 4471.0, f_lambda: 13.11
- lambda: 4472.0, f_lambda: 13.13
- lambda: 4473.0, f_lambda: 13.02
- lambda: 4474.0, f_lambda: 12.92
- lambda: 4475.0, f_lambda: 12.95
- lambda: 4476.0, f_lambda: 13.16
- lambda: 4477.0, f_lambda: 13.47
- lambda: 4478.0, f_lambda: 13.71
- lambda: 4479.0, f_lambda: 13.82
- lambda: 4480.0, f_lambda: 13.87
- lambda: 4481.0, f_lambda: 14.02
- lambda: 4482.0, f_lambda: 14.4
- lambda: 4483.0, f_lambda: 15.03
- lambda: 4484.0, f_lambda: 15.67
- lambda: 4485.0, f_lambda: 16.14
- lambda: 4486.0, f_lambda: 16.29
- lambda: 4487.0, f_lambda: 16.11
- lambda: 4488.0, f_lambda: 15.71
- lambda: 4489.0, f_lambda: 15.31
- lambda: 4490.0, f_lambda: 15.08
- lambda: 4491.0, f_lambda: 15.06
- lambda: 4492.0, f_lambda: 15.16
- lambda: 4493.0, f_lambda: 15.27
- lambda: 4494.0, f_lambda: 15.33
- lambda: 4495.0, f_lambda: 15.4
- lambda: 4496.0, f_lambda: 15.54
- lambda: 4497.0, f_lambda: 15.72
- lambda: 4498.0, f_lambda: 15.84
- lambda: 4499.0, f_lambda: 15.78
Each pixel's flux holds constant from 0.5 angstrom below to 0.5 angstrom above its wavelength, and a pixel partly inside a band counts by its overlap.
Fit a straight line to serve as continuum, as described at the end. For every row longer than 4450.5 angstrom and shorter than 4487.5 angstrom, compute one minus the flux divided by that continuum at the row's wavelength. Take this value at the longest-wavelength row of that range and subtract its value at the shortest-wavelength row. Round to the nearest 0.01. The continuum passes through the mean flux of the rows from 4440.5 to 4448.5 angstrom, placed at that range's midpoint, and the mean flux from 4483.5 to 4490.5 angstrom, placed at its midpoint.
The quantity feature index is -0.10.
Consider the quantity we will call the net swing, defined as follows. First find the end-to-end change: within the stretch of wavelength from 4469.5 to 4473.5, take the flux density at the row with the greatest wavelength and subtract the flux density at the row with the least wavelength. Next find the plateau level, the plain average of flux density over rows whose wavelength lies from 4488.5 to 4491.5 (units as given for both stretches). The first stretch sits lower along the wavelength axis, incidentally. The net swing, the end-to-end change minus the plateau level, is -15.1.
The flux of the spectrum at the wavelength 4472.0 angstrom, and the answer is 13.13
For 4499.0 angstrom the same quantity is 15.78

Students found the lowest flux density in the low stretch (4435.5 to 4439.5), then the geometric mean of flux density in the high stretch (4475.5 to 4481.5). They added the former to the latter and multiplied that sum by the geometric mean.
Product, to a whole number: 387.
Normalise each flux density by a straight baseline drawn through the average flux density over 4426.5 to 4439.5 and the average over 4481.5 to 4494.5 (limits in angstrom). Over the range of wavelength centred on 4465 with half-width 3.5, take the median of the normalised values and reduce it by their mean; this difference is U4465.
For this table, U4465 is -0.014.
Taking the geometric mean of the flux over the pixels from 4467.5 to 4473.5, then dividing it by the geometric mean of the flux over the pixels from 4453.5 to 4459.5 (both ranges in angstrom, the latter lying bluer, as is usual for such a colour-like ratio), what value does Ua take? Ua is 0.93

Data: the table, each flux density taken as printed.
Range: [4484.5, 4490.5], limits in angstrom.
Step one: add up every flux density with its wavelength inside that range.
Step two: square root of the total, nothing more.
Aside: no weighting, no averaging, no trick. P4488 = 9.73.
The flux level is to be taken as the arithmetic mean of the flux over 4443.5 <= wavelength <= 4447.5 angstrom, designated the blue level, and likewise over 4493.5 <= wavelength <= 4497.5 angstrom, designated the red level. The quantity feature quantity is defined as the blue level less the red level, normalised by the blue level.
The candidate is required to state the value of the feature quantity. -0.12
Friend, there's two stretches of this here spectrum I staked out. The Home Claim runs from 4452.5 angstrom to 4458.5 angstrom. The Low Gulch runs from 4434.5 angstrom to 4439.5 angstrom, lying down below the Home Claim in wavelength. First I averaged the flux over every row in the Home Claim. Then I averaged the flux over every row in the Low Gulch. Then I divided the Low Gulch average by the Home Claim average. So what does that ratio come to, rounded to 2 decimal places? 1.07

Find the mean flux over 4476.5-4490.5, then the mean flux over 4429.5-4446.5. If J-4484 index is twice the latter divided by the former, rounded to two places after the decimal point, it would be 1.90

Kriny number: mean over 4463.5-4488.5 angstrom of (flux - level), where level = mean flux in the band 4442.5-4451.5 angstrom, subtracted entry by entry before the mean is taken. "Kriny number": 0.10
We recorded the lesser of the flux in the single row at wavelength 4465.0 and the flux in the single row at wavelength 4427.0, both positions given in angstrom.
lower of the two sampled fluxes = 12.3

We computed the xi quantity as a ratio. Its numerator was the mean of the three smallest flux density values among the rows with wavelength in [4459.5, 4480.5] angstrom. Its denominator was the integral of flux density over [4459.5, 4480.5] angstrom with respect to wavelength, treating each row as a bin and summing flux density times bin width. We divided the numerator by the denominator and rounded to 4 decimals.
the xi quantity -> 0.0446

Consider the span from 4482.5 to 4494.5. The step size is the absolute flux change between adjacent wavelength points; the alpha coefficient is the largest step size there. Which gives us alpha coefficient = 0.64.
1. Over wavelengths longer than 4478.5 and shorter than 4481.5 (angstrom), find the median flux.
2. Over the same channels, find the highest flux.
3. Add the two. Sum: 27.9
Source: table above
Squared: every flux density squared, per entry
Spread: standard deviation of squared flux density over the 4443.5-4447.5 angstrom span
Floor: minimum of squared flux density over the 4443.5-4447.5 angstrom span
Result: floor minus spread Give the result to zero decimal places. 188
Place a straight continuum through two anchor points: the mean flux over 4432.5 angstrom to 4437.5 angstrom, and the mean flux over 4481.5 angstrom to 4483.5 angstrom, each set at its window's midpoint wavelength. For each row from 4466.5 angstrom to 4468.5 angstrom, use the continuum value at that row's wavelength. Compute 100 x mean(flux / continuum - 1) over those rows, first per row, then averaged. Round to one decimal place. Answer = -16.4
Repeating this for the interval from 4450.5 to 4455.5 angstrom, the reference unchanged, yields -8.4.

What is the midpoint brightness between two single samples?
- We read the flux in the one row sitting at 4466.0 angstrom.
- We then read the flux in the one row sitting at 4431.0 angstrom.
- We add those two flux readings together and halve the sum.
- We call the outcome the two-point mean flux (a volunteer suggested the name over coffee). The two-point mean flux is 12.8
